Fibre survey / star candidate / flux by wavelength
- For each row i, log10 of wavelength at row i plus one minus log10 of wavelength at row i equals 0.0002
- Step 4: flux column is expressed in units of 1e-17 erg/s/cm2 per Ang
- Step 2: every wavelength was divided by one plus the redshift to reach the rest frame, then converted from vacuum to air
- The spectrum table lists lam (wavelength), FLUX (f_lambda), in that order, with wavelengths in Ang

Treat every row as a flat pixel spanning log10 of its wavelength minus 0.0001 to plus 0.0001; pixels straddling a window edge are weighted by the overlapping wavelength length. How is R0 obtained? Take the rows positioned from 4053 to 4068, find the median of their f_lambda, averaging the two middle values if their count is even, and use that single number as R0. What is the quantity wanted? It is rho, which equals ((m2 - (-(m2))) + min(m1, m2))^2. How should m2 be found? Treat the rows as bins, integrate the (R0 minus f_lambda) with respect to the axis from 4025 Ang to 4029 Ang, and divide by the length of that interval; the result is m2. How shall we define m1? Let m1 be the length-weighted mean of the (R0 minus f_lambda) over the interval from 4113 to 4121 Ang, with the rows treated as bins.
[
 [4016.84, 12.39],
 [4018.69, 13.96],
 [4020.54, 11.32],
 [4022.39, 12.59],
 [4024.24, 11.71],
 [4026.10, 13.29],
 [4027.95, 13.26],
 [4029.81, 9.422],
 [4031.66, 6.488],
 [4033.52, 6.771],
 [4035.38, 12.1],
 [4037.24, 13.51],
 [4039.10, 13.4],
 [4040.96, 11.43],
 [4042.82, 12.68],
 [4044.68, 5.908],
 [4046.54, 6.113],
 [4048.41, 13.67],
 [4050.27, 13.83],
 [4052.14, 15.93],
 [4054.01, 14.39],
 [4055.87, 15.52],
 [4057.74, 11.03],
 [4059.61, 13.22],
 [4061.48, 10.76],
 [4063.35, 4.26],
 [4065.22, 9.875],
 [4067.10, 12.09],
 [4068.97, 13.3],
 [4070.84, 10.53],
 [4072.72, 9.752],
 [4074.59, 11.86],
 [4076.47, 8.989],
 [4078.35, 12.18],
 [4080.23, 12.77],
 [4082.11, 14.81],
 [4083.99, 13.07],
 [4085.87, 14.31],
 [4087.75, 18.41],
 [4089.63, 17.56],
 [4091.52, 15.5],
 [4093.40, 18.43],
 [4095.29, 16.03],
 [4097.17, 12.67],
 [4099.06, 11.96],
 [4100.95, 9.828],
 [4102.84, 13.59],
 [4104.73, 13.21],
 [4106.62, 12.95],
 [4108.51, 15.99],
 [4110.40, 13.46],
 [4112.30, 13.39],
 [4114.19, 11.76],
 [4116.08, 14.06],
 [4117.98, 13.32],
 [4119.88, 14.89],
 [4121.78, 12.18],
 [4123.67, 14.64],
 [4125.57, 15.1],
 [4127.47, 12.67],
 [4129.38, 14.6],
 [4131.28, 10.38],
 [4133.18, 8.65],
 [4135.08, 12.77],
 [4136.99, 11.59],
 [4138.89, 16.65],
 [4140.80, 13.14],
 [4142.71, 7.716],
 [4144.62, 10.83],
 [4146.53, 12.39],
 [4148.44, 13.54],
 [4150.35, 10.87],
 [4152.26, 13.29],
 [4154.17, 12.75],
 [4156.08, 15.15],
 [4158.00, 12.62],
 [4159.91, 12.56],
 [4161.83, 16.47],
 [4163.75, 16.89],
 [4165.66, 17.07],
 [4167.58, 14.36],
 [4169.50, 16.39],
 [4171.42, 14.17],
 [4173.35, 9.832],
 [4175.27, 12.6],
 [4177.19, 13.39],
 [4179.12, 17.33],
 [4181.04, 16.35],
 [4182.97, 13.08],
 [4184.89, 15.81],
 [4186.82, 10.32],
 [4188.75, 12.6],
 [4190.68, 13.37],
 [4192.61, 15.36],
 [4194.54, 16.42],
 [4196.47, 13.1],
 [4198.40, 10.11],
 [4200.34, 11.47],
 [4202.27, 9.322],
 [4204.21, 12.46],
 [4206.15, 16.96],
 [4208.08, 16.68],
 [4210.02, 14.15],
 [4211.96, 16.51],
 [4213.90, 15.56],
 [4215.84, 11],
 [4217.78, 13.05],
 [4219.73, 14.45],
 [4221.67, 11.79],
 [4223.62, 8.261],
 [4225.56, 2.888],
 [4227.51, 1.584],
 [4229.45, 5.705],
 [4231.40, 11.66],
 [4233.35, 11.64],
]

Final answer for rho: 25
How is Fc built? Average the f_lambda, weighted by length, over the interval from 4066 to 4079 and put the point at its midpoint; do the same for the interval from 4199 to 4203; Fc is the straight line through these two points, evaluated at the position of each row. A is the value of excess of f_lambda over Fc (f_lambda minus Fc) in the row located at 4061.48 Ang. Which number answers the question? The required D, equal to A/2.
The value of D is -0.3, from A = -0.5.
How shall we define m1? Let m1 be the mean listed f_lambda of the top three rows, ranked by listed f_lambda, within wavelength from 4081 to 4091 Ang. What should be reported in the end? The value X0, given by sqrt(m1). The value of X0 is 4.11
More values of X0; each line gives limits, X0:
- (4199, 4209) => 3.92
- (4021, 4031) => 3.61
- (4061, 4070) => 3.47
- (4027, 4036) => 3.40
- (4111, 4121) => 3.76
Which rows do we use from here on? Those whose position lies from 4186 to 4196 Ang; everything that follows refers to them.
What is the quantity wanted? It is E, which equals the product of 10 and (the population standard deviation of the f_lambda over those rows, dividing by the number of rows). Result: 21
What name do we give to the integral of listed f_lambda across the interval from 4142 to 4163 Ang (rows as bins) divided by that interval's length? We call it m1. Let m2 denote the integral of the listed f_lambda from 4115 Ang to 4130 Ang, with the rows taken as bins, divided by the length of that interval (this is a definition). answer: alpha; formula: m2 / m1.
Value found 1.10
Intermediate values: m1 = 12.7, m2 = 13.9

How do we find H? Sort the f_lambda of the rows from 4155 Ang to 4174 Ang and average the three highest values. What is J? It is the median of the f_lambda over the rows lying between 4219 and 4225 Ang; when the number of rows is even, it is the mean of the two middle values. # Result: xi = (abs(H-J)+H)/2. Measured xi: 10.9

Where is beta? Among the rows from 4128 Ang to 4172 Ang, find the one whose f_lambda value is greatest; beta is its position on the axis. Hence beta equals 4165.66 Ang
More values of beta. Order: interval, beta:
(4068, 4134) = 4093.40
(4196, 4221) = 4206.15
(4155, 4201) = 4179.12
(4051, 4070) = 4052.14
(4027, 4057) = 4052.14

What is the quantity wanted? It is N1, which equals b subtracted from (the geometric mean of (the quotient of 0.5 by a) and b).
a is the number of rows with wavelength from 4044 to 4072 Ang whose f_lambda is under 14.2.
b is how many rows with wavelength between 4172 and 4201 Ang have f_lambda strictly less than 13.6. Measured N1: -9.4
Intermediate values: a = 12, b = 10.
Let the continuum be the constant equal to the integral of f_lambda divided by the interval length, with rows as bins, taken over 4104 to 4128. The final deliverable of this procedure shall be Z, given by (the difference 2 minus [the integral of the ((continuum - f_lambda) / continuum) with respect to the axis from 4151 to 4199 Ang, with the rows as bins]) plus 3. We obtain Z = 6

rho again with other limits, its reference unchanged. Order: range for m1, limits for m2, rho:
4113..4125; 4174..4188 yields 54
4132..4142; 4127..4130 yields 40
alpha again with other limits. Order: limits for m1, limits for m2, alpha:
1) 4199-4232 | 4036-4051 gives 1.00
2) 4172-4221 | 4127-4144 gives 0.88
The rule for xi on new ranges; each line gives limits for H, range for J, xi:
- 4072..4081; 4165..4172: 7.7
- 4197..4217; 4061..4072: 11.4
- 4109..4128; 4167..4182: 7.7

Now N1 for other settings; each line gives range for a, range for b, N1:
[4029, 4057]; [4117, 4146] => -9.4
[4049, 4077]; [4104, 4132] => -8.4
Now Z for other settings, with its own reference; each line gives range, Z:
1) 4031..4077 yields -4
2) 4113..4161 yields 2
